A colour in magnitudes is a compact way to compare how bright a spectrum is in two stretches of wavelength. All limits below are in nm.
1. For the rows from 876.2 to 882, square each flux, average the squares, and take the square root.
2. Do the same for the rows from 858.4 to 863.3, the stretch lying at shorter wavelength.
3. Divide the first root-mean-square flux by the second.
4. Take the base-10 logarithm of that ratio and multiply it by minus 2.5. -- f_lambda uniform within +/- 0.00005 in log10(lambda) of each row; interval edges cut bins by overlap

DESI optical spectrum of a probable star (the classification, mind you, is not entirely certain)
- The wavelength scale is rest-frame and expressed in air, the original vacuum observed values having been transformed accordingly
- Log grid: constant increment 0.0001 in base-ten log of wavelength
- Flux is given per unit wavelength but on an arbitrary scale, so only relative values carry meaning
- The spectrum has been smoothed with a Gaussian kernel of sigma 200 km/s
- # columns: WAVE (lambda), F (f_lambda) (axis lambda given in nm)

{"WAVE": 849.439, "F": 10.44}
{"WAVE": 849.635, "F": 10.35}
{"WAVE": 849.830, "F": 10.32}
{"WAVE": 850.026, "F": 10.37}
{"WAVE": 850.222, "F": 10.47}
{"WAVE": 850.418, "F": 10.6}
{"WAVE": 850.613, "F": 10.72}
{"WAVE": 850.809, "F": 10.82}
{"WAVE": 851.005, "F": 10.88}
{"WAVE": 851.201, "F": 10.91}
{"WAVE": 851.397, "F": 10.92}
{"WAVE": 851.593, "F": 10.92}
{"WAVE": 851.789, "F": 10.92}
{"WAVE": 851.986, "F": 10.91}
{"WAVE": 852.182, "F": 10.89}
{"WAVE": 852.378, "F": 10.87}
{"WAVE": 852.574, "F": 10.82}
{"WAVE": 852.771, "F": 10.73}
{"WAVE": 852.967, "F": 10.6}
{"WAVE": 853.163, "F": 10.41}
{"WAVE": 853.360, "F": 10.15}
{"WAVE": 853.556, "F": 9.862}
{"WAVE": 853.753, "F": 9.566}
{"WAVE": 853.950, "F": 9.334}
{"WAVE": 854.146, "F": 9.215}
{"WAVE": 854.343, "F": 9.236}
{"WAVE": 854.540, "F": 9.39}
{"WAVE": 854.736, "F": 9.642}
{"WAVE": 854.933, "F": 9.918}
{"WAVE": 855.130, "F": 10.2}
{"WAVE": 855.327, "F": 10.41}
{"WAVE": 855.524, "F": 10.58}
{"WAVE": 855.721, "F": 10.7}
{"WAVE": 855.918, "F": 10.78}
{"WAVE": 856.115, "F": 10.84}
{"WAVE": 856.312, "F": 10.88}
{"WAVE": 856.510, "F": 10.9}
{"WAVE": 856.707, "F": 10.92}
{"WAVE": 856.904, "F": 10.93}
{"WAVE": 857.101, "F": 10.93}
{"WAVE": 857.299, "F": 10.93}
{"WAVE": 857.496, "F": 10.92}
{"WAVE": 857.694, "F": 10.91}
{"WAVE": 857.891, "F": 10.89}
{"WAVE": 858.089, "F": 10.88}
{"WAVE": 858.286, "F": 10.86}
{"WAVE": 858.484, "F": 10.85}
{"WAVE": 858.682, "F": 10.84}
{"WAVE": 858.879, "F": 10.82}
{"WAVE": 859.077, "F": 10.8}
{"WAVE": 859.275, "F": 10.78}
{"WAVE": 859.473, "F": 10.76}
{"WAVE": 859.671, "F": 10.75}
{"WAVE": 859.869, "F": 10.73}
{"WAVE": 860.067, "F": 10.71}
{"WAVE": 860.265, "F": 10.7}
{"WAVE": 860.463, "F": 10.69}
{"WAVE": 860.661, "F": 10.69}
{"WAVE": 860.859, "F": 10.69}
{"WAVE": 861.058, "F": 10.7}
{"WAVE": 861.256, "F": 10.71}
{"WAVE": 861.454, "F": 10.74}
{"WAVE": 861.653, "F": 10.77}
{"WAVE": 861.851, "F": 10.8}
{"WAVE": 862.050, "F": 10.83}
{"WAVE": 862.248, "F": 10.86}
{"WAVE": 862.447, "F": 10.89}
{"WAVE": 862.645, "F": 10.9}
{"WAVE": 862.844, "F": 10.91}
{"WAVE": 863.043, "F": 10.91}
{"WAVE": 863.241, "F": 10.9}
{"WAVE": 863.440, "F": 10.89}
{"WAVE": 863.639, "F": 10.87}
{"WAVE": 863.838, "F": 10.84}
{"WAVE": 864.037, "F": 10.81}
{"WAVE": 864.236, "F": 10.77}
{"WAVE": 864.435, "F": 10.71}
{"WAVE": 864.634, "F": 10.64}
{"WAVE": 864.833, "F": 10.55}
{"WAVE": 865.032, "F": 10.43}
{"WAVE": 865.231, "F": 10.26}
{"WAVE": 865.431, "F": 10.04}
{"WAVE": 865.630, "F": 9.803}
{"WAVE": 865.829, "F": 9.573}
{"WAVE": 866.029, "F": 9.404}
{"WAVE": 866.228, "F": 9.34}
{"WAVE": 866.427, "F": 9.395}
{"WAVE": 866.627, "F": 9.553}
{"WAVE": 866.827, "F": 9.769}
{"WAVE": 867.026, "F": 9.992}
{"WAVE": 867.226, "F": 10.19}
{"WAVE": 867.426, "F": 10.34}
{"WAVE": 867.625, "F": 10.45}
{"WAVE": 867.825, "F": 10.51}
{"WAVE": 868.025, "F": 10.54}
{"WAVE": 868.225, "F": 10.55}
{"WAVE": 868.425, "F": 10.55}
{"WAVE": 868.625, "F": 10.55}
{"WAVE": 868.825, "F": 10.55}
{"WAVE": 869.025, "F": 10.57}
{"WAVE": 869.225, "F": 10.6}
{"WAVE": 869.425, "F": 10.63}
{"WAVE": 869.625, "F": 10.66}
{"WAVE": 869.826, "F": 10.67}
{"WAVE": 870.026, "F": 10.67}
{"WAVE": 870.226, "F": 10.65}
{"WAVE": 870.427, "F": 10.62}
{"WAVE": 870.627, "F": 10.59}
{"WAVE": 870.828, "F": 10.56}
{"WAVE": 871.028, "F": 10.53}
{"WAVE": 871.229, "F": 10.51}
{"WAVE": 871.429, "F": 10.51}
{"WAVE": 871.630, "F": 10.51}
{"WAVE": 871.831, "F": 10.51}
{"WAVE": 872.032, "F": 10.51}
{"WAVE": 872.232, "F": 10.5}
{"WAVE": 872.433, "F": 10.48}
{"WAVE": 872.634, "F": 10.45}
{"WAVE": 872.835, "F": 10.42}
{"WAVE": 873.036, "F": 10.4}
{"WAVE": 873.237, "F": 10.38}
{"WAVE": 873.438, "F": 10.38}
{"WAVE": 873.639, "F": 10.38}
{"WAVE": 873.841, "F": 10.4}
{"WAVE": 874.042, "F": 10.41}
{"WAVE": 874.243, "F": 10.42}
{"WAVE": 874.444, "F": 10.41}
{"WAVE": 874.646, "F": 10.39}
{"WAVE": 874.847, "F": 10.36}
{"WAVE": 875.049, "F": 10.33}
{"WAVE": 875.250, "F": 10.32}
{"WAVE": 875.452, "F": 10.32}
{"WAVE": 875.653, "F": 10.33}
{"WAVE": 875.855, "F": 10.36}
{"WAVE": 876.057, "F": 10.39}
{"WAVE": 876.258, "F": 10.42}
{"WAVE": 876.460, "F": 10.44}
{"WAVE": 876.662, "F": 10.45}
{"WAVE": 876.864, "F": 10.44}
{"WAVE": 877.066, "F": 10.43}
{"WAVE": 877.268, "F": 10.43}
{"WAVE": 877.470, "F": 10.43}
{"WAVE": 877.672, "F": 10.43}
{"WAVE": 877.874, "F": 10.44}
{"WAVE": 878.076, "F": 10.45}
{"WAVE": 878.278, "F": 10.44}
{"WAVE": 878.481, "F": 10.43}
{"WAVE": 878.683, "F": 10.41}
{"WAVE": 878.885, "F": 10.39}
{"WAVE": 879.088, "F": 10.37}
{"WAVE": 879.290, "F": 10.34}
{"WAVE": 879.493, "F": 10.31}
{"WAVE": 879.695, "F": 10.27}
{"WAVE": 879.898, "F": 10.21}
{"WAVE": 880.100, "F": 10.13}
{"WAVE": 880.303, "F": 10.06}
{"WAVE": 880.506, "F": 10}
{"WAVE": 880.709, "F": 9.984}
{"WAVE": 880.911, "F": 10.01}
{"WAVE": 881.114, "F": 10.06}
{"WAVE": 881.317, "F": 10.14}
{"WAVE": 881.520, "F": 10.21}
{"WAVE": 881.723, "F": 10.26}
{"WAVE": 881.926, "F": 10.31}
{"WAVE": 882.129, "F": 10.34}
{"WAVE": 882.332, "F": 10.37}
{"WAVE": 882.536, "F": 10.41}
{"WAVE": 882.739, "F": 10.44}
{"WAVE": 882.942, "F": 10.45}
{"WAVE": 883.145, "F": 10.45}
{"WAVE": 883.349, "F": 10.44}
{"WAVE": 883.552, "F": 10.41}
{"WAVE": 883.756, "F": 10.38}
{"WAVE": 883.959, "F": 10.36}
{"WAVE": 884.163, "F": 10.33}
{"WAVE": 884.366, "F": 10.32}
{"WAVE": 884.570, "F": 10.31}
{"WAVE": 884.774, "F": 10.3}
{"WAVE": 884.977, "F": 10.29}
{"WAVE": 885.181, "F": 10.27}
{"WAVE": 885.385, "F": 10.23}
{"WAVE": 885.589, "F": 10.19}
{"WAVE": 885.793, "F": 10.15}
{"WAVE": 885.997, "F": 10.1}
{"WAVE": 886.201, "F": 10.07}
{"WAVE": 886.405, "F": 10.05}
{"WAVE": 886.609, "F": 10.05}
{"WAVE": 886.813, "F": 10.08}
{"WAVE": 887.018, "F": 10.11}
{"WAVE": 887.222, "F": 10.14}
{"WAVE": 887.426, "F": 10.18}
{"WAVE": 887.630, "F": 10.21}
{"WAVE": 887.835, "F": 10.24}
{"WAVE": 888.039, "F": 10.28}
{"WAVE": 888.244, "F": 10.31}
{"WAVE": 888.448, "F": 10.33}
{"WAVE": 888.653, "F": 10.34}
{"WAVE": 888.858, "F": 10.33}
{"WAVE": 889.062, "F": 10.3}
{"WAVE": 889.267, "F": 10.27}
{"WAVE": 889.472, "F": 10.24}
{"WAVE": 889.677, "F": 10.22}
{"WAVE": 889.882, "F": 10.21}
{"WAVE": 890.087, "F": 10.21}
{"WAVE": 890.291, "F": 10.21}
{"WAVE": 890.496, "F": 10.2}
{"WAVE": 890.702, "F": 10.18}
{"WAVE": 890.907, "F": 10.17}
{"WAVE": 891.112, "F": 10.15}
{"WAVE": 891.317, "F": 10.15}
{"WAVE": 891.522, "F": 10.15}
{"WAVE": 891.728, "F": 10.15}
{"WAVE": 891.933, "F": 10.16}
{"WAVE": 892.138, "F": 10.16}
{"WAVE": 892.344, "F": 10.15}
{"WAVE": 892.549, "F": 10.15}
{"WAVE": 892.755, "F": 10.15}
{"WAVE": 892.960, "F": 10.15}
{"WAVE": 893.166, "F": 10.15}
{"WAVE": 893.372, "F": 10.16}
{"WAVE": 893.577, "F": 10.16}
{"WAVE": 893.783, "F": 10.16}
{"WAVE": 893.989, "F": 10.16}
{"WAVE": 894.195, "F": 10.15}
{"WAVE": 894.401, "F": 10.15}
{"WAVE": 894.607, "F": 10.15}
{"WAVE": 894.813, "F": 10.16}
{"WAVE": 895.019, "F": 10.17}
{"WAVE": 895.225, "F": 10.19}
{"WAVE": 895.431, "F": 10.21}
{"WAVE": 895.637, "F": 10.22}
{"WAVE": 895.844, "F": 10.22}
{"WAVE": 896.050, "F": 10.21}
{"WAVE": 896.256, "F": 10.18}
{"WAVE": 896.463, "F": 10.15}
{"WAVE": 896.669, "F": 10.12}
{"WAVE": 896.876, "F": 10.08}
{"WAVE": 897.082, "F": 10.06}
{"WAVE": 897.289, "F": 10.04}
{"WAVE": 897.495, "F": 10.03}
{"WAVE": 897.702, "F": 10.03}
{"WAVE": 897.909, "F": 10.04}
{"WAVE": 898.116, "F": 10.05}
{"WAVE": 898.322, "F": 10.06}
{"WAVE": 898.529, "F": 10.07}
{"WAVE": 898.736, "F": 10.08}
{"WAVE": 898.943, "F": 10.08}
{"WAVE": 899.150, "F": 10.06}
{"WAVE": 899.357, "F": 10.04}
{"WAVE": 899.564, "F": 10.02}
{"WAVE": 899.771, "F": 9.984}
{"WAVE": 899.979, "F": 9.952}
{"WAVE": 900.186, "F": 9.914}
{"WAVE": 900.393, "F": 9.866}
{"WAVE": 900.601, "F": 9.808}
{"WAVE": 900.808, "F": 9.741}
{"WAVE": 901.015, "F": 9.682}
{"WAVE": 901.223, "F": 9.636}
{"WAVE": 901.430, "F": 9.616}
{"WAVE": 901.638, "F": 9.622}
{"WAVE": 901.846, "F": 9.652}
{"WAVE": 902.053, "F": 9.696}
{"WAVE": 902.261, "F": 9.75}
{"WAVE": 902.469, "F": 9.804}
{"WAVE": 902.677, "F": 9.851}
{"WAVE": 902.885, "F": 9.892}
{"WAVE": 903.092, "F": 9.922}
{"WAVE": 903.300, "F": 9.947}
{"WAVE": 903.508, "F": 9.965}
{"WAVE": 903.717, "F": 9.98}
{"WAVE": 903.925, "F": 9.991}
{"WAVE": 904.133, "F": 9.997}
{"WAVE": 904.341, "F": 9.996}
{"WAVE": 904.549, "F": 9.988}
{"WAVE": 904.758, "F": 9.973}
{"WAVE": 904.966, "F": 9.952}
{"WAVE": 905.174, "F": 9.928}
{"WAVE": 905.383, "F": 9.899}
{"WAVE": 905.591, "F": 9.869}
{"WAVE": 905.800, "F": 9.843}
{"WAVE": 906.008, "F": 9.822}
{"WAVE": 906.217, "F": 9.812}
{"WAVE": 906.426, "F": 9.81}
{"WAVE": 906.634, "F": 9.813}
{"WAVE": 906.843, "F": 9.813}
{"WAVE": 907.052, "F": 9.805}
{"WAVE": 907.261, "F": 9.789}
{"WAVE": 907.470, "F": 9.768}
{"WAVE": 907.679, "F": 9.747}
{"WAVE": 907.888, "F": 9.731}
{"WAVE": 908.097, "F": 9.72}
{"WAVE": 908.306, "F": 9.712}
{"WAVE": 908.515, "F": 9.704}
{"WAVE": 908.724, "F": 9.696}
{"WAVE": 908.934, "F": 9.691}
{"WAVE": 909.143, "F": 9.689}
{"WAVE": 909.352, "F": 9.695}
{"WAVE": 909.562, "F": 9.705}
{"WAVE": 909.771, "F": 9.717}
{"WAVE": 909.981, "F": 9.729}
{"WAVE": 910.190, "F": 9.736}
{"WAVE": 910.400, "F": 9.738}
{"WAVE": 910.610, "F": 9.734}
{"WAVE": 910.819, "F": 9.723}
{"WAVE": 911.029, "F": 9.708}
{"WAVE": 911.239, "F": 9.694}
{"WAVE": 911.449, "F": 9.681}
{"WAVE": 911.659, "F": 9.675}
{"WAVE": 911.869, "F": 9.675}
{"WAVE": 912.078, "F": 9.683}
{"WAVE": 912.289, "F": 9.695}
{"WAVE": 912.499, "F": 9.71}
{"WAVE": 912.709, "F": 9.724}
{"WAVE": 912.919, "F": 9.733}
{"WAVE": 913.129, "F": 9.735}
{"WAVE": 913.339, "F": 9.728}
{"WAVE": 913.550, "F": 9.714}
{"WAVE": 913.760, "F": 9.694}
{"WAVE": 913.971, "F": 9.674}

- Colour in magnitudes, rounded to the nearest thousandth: 0.050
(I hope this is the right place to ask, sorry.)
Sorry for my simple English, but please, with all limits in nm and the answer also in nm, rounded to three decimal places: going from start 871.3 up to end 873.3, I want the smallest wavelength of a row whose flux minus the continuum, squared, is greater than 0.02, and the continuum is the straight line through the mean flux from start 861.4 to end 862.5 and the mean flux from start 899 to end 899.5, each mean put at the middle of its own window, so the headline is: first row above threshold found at 872.634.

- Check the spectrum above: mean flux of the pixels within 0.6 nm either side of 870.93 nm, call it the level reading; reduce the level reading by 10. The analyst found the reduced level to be 0.6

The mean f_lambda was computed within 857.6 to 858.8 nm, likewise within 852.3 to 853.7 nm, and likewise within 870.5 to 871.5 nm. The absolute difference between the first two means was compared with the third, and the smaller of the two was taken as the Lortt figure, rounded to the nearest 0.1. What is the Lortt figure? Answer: 0.4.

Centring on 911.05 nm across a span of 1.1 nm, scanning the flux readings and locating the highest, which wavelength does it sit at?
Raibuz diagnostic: 910.610 nm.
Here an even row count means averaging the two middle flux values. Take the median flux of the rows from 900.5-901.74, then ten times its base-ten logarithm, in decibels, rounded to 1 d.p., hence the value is 9.8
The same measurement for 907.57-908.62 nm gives 9.9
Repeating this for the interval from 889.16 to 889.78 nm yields 10.1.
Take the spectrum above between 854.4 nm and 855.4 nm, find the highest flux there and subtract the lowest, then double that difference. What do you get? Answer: 2.04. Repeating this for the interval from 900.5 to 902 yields 0.38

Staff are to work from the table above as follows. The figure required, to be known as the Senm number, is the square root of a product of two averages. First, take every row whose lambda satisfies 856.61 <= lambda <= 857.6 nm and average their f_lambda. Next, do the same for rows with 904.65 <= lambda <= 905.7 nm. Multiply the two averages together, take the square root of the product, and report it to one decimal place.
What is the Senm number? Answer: 10.4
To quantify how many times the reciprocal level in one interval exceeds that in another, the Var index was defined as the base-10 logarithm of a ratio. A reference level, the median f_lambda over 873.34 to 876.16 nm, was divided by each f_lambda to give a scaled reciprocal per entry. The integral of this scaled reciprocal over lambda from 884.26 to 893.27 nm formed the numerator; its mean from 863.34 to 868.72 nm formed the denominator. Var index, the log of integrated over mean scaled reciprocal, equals 0.96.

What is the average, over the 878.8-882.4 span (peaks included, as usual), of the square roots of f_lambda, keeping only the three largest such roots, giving 3.22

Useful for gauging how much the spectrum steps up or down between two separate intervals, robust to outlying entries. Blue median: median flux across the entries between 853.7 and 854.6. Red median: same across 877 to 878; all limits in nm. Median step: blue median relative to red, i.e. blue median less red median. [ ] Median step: -1.1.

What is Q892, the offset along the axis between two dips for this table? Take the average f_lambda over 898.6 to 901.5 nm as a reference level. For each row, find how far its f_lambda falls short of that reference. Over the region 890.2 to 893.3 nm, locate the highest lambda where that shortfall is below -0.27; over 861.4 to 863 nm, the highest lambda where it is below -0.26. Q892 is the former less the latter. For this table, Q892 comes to 28.06 nm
